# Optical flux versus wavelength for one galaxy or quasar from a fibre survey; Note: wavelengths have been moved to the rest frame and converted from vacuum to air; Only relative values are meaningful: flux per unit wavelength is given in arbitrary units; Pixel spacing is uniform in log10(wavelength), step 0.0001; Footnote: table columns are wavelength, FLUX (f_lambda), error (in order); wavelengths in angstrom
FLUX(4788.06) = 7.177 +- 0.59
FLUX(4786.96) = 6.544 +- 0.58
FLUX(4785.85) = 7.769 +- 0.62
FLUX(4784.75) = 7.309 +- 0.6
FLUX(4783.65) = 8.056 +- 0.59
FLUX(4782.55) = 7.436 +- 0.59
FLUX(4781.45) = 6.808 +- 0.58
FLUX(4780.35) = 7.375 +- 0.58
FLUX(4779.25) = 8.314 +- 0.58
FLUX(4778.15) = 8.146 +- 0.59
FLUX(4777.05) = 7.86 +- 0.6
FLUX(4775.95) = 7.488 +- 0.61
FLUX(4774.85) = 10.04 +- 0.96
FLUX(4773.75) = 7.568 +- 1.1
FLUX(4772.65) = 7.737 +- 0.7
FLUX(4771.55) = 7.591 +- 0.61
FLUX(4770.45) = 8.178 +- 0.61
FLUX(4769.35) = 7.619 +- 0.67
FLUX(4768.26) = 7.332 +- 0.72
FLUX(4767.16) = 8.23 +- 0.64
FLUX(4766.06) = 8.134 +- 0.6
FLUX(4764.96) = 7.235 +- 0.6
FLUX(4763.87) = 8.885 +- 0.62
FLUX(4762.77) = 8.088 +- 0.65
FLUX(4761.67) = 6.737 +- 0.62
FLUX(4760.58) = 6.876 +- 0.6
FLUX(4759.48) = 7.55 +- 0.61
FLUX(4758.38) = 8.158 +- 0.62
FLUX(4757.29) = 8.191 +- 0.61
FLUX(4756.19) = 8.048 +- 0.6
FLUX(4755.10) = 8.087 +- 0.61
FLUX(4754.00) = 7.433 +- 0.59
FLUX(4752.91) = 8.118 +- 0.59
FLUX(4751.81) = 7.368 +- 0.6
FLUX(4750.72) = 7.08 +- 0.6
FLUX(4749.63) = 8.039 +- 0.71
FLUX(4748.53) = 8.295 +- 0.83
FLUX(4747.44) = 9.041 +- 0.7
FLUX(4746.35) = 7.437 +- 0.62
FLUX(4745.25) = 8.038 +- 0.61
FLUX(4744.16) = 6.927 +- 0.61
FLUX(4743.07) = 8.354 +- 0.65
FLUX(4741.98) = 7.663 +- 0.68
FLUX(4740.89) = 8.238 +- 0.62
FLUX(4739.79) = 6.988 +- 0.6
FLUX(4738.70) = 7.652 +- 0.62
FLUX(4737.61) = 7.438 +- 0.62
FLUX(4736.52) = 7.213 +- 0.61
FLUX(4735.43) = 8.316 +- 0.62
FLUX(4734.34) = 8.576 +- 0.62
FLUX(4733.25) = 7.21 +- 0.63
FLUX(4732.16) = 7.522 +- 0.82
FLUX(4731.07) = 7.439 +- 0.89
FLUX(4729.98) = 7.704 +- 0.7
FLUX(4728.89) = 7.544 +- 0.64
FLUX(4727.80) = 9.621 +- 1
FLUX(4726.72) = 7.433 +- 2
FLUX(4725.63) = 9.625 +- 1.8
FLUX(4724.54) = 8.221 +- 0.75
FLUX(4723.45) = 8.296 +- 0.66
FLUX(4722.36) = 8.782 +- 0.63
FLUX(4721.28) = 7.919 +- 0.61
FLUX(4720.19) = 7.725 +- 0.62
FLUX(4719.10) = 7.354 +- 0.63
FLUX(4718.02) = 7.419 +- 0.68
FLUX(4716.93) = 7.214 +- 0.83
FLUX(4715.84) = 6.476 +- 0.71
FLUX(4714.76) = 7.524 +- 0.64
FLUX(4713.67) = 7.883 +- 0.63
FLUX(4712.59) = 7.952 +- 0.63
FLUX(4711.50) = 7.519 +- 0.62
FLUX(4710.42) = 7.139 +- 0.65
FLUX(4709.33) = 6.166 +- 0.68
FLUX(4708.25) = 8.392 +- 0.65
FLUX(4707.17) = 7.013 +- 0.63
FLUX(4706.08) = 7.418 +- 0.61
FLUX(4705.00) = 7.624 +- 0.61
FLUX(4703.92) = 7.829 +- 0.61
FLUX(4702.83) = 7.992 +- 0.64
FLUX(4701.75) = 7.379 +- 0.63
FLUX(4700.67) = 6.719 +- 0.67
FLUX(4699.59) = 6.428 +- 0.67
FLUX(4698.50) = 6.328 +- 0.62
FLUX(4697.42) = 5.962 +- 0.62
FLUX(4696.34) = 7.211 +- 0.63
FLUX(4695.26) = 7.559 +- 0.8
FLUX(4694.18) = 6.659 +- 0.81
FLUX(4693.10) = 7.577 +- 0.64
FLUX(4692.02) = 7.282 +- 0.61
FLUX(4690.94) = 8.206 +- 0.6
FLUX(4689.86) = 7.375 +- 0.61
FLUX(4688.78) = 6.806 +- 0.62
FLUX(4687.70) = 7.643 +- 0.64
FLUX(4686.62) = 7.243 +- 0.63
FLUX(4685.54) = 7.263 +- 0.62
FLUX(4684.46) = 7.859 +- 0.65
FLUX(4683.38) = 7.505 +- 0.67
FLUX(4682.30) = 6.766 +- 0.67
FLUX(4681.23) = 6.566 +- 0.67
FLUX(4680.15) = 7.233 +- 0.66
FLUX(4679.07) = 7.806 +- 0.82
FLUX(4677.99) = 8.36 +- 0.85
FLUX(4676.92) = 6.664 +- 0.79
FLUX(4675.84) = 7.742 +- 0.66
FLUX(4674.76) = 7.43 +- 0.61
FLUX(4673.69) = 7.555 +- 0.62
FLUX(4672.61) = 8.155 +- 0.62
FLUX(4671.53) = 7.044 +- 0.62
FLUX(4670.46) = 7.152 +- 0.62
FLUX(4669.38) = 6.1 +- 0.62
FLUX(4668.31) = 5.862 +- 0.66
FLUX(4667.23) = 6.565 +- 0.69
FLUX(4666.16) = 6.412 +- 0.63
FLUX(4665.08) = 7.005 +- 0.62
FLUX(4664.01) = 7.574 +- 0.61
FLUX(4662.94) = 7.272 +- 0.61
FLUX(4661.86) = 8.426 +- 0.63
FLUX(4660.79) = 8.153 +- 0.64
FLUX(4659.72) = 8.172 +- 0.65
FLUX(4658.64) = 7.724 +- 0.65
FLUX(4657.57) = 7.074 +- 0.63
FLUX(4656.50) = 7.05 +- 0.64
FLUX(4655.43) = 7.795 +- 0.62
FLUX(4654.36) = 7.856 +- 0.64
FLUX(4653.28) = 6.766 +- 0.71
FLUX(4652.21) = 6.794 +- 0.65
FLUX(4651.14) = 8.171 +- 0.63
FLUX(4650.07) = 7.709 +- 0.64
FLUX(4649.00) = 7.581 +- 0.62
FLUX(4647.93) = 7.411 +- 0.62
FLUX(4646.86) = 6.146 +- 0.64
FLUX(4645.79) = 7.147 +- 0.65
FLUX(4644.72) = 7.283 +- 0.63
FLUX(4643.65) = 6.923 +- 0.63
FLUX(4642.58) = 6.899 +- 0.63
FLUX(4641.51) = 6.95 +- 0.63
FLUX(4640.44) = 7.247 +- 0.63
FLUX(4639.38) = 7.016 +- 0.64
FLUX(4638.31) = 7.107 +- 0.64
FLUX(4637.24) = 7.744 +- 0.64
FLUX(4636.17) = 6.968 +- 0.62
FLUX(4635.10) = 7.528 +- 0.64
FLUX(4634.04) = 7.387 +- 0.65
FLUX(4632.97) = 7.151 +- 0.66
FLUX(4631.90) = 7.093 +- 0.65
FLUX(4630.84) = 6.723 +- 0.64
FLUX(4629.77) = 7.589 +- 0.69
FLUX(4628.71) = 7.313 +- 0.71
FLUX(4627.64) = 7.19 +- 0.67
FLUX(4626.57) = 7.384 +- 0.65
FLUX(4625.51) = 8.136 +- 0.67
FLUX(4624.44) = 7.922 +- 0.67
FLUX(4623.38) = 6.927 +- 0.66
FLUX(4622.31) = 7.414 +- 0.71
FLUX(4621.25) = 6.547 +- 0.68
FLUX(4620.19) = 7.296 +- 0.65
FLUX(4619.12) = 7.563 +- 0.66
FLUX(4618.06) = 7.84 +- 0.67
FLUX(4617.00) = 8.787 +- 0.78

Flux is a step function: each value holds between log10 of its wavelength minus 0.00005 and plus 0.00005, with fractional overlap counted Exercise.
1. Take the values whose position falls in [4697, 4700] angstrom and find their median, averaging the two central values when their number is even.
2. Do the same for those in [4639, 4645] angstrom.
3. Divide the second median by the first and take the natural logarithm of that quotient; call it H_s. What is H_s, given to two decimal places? 0.10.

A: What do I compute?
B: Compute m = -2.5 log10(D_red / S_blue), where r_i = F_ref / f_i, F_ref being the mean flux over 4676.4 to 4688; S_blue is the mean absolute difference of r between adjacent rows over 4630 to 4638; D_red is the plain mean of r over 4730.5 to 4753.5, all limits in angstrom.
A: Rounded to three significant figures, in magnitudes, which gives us -3.20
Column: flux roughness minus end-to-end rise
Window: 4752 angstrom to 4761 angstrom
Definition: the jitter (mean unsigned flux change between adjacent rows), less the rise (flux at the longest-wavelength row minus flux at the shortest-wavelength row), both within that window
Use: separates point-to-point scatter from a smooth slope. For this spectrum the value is 1.6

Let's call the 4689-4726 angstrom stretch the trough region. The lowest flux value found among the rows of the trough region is 5.962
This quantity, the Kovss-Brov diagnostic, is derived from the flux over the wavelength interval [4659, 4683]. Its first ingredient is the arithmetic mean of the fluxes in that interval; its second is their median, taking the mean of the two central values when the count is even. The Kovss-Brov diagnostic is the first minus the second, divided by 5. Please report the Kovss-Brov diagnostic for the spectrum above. 0.00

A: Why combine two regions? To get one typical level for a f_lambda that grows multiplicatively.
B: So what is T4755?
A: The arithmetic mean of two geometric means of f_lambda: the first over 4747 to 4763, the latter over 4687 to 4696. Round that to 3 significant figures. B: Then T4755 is 7.58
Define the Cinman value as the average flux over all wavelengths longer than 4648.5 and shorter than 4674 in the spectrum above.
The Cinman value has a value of 7.33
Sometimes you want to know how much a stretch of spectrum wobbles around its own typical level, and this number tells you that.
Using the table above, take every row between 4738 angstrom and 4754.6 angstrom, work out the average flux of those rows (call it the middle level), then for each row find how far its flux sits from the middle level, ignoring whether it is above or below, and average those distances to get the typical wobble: 0.49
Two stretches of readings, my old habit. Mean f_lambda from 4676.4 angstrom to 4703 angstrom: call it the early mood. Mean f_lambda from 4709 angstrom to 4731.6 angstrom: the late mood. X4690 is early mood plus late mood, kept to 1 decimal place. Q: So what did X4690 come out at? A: 15.0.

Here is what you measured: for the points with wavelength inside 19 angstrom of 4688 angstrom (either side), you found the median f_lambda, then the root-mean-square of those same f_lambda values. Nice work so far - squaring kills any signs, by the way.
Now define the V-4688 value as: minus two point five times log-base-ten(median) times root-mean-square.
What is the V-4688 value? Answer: -15.8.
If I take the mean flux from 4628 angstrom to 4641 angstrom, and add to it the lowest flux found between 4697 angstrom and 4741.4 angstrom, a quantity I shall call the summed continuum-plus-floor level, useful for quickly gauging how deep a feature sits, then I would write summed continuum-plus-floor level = 13.2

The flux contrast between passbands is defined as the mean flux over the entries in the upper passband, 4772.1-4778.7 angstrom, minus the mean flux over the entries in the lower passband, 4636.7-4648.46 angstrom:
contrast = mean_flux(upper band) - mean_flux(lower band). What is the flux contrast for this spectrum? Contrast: 1.1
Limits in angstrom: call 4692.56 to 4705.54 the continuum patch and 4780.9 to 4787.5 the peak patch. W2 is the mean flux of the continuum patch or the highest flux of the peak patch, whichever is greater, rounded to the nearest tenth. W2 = 8.1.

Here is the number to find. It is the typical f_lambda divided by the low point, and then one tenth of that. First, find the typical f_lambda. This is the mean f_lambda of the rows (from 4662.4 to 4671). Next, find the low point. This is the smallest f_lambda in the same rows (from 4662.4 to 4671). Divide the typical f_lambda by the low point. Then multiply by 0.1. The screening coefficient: 0.115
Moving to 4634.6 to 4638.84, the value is 0.105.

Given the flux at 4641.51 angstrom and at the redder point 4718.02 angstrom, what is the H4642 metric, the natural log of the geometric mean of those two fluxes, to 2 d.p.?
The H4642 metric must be 1.97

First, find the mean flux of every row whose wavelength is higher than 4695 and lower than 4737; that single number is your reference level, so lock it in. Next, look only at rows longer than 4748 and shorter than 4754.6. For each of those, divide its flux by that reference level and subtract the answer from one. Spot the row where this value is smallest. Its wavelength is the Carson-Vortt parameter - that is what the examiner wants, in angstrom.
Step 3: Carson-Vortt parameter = 4748.53 angstrom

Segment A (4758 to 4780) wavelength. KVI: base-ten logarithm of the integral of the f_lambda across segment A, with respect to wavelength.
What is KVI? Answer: 2.24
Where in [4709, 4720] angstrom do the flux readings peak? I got 4712.59 angstrom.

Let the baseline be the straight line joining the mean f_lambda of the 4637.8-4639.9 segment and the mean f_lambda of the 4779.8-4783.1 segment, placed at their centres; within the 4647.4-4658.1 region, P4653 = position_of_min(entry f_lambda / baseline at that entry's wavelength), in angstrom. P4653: 4653.28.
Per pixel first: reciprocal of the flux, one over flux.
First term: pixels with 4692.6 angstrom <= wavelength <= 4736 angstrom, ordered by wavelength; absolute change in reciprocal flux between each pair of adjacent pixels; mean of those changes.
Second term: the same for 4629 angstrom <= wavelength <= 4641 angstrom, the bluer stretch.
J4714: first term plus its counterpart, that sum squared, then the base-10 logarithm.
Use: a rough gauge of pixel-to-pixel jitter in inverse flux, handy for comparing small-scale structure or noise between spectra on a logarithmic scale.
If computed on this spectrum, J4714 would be -3.423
